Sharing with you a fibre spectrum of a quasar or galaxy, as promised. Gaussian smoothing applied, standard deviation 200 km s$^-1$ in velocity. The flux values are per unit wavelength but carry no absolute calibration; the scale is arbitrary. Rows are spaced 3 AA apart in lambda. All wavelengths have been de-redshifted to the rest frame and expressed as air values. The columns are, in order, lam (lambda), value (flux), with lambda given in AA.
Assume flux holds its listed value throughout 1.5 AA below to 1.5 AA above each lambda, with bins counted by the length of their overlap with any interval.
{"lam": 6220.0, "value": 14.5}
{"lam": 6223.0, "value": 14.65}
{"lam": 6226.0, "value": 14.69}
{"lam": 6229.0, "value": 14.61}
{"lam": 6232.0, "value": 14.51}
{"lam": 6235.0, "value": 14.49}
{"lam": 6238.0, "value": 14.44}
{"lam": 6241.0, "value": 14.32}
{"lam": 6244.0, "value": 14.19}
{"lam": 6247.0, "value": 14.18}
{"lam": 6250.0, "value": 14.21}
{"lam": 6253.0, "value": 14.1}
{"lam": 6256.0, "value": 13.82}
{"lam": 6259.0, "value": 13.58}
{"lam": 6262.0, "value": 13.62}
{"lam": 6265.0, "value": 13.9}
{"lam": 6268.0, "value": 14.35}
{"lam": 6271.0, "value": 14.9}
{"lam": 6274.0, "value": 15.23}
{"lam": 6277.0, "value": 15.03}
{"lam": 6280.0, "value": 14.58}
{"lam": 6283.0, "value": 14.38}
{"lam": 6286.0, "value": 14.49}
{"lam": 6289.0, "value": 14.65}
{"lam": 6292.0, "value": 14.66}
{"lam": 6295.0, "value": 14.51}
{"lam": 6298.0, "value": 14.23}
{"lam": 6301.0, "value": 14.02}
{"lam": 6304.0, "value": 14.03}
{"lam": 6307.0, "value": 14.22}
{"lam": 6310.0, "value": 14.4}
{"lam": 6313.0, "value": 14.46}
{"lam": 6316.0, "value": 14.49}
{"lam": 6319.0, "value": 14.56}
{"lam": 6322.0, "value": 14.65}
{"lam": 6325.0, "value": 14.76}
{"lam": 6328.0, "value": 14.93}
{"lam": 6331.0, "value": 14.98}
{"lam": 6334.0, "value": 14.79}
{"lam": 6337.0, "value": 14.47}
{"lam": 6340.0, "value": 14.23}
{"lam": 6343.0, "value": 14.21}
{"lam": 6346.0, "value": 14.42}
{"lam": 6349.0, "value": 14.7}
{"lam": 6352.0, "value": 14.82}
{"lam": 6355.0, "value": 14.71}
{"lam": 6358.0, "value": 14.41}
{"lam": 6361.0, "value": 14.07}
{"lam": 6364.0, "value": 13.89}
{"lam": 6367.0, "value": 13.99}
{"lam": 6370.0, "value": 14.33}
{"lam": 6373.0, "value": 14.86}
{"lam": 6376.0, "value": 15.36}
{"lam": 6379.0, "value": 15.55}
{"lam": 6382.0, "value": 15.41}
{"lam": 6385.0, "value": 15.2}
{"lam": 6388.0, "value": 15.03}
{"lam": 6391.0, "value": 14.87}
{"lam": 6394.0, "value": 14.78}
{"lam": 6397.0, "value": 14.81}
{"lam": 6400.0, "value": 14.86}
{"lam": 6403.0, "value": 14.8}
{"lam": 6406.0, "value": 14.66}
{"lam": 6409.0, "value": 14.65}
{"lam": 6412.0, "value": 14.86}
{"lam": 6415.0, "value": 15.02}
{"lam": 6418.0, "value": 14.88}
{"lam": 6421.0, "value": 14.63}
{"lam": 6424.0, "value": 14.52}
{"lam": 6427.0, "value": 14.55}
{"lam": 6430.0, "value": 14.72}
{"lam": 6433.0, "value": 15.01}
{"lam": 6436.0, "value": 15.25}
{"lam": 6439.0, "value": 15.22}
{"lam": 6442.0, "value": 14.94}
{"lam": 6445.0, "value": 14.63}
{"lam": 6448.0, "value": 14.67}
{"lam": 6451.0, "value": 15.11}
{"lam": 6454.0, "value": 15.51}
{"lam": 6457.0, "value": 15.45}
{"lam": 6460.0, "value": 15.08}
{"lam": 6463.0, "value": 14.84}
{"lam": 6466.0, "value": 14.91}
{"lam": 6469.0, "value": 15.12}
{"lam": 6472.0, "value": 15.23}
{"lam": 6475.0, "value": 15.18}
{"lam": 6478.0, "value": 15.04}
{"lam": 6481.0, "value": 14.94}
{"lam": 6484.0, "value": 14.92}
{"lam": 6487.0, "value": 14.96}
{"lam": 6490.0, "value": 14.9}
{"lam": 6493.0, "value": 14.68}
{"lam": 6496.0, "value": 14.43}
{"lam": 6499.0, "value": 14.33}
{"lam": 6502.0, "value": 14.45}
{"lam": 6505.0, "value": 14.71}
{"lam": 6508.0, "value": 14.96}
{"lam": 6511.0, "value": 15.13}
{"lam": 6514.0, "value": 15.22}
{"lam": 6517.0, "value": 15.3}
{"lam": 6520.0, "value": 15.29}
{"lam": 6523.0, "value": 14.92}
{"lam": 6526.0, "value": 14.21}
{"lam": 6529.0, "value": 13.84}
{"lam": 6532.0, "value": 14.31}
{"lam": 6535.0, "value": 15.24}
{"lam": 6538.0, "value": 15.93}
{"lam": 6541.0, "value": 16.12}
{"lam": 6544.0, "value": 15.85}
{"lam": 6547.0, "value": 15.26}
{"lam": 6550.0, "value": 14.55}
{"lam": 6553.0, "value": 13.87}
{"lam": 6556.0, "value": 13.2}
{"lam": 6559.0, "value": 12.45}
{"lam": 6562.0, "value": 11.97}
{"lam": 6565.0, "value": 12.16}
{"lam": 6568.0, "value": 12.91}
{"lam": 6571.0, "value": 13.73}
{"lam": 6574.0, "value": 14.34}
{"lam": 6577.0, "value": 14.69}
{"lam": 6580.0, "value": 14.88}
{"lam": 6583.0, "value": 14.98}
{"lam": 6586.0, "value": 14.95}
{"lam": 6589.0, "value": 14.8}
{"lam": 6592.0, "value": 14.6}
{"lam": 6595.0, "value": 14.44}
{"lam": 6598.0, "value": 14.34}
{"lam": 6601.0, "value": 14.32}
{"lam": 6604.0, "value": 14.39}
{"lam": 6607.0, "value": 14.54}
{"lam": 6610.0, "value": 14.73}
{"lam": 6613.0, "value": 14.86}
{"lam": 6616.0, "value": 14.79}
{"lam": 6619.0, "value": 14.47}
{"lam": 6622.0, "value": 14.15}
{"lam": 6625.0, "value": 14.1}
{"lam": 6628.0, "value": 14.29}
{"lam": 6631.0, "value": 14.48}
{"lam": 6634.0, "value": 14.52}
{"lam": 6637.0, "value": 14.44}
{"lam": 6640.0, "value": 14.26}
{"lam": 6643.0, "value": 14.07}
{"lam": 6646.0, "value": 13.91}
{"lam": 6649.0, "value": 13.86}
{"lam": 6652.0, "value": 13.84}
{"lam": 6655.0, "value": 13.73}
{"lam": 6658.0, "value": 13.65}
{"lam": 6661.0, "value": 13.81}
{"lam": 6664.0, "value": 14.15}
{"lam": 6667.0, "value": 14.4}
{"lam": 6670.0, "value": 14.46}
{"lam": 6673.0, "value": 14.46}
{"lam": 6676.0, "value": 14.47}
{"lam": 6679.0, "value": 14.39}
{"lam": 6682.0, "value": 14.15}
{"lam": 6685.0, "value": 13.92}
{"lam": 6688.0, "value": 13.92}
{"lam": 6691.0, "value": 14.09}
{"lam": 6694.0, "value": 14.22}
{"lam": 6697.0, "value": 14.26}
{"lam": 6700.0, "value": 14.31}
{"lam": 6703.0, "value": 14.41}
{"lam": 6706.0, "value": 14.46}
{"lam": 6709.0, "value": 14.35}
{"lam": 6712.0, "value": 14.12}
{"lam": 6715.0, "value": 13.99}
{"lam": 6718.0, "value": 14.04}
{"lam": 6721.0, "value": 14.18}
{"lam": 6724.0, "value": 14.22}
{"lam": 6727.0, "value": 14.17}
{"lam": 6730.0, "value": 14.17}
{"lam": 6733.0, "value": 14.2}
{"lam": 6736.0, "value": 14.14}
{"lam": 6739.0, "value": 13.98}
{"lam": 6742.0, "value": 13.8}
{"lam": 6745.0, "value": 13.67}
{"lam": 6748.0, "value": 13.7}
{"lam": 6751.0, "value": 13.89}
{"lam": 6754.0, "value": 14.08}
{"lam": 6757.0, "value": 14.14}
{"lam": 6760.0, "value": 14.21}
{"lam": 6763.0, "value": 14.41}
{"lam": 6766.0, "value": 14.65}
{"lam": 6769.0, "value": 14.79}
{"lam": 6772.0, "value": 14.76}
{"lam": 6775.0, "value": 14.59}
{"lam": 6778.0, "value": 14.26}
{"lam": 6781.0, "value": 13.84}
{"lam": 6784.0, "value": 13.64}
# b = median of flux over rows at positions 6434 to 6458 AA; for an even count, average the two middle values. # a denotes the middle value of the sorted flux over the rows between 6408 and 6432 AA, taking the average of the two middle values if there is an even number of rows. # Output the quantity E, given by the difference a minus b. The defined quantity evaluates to -0.48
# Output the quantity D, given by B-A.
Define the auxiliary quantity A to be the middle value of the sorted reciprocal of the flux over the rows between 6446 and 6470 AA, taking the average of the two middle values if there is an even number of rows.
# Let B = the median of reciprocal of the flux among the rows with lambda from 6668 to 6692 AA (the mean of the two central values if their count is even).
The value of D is 0.004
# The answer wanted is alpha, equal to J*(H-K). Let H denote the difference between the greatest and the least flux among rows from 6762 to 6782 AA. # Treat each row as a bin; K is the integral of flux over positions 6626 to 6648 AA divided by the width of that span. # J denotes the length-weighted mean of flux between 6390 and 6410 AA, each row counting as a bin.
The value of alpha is -197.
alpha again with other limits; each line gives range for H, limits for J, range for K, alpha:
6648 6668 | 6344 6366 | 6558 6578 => -179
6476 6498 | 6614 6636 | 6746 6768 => -195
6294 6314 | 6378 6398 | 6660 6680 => -209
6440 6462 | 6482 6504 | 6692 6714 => -197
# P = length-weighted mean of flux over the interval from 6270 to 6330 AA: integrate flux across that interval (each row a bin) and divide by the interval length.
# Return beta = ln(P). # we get 2.68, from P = 14.6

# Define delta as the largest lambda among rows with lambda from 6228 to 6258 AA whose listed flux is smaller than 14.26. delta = 6256.0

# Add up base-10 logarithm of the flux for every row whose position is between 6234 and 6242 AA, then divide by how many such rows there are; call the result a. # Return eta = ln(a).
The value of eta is 0.147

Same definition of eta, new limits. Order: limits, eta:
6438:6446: 0.160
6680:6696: 0.138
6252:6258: 0.135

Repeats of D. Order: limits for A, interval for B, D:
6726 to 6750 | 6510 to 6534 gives -0.005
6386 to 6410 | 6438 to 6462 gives -0.001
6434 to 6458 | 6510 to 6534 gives 0.001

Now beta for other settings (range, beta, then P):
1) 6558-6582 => 2.60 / 13.4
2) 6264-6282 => 2.69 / 14.7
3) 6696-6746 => 2.65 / 14.1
